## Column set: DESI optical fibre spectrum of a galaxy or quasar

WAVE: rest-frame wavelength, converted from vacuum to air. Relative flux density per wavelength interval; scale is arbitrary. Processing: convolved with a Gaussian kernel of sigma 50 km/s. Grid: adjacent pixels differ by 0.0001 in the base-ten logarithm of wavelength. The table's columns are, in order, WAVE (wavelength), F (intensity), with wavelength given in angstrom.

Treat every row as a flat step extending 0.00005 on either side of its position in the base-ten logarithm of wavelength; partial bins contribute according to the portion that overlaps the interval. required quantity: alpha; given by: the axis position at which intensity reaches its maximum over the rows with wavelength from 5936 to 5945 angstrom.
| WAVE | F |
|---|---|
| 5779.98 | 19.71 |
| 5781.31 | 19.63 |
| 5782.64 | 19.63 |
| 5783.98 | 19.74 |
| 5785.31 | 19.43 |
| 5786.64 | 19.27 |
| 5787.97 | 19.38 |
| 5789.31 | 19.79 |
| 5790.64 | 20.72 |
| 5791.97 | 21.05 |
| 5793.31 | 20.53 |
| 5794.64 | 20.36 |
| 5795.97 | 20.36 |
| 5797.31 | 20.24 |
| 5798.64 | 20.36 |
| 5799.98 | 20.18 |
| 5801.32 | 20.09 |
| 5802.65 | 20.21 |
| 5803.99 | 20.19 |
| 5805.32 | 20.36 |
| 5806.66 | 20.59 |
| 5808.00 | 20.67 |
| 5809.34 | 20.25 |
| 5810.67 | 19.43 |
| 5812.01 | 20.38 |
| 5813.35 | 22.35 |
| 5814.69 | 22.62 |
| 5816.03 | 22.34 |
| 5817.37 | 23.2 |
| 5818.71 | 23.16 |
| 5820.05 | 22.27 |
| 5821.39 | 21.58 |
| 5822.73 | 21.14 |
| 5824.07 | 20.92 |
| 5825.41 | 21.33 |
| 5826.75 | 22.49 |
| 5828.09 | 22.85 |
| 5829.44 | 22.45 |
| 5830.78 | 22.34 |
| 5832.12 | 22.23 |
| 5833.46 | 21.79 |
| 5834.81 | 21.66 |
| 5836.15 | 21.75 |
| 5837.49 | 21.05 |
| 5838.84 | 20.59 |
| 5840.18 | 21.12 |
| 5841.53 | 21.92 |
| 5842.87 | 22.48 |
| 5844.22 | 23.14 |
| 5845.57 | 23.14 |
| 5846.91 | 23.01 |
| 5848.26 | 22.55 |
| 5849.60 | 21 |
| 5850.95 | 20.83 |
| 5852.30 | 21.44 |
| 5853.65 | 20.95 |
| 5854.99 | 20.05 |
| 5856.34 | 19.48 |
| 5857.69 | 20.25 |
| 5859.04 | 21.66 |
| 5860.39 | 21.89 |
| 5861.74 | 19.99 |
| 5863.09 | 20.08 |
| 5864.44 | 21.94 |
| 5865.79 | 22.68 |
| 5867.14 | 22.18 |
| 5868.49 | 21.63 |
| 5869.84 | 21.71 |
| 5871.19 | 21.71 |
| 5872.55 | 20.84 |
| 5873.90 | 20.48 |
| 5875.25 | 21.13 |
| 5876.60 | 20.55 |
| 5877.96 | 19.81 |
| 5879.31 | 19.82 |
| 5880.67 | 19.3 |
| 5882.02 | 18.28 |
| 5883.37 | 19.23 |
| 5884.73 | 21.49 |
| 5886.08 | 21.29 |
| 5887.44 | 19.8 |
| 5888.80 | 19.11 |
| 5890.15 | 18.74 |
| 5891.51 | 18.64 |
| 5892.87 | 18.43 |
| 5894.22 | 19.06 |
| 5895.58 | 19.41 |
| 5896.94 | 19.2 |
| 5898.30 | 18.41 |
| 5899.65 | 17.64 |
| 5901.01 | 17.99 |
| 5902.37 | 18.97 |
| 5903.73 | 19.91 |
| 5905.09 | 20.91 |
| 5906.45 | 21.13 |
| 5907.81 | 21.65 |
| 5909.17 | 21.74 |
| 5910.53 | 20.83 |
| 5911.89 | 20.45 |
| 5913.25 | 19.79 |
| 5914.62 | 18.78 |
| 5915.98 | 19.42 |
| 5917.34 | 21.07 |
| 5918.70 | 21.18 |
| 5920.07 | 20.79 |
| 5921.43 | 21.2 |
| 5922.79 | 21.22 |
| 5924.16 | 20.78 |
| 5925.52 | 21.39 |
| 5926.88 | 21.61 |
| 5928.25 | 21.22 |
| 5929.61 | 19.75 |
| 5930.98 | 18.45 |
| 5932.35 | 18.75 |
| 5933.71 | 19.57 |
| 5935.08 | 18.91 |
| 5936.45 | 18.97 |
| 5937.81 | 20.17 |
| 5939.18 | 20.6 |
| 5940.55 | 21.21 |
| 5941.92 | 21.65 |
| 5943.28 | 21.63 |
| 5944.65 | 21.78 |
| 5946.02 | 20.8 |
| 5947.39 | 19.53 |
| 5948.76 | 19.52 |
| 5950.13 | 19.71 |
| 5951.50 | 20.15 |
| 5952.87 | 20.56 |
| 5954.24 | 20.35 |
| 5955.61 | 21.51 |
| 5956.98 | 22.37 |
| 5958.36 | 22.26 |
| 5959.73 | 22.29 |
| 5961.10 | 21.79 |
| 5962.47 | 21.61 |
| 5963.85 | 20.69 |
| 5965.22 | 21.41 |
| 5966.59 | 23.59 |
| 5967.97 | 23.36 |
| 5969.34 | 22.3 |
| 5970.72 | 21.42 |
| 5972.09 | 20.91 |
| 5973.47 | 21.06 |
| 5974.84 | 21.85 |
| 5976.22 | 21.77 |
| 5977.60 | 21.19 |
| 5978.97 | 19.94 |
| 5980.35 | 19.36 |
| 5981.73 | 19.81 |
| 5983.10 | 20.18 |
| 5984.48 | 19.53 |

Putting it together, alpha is 5944.65 angstrom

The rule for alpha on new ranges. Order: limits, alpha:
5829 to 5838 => 5829.44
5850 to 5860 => 5859.04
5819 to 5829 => 5828.09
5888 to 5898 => 5895.58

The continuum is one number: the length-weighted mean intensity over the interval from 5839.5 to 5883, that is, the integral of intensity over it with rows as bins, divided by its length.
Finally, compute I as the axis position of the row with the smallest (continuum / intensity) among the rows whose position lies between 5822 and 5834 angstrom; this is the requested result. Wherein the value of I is 5828.09 angstrom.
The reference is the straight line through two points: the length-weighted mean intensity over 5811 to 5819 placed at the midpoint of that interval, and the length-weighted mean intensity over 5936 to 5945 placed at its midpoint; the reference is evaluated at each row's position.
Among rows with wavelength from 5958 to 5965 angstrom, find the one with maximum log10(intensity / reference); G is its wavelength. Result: 5959.73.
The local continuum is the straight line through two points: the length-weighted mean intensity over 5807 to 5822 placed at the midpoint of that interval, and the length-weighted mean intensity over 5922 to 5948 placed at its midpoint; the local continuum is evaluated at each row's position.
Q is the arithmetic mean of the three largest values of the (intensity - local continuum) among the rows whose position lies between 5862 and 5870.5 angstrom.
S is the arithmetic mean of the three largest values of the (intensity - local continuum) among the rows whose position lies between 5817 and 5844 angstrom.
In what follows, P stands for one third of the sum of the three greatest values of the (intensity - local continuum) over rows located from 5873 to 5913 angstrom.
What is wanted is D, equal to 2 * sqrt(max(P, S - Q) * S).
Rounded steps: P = 0.9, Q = 1.1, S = 1.5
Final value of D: 2.3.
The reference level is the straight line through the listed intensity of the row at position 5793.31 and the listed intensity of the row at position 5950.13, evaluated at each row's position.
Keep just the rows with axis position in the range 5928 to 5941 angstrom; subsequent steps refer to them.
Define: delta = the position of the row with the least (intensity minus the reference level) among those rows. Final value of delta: 5930.98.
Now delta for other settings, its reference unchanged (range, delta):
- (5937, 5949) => 5948.76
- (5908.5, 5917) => 5914.62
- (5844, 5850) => 5849.60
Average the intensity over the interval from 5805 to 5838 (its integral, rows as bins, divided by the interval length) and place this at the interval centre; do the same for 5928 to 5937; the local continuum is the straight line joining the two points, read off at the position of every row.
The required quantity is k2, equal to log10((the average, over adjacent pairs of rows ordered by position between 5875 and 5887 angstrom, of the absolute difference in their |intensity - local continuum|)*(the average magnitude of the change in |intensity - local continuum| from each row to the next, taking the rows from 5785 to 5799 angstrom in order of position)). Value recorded -0.85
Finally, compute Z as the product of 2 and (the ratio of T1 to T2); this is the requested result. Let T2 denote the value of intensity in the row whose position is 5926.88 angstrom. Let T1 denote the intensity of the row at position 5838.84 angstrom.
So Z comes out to 1.91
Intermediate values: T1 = 20.59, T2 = 21.61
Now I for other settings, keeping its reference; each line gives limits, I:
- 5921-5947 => 5944.65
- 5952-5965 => 5956.98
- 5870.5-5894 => 5871.19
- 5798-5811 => 5808.00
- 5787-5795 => 5791.97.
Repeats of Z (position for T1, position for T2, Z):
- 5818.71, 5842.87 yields 2.06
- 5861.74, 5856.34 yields 2.05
